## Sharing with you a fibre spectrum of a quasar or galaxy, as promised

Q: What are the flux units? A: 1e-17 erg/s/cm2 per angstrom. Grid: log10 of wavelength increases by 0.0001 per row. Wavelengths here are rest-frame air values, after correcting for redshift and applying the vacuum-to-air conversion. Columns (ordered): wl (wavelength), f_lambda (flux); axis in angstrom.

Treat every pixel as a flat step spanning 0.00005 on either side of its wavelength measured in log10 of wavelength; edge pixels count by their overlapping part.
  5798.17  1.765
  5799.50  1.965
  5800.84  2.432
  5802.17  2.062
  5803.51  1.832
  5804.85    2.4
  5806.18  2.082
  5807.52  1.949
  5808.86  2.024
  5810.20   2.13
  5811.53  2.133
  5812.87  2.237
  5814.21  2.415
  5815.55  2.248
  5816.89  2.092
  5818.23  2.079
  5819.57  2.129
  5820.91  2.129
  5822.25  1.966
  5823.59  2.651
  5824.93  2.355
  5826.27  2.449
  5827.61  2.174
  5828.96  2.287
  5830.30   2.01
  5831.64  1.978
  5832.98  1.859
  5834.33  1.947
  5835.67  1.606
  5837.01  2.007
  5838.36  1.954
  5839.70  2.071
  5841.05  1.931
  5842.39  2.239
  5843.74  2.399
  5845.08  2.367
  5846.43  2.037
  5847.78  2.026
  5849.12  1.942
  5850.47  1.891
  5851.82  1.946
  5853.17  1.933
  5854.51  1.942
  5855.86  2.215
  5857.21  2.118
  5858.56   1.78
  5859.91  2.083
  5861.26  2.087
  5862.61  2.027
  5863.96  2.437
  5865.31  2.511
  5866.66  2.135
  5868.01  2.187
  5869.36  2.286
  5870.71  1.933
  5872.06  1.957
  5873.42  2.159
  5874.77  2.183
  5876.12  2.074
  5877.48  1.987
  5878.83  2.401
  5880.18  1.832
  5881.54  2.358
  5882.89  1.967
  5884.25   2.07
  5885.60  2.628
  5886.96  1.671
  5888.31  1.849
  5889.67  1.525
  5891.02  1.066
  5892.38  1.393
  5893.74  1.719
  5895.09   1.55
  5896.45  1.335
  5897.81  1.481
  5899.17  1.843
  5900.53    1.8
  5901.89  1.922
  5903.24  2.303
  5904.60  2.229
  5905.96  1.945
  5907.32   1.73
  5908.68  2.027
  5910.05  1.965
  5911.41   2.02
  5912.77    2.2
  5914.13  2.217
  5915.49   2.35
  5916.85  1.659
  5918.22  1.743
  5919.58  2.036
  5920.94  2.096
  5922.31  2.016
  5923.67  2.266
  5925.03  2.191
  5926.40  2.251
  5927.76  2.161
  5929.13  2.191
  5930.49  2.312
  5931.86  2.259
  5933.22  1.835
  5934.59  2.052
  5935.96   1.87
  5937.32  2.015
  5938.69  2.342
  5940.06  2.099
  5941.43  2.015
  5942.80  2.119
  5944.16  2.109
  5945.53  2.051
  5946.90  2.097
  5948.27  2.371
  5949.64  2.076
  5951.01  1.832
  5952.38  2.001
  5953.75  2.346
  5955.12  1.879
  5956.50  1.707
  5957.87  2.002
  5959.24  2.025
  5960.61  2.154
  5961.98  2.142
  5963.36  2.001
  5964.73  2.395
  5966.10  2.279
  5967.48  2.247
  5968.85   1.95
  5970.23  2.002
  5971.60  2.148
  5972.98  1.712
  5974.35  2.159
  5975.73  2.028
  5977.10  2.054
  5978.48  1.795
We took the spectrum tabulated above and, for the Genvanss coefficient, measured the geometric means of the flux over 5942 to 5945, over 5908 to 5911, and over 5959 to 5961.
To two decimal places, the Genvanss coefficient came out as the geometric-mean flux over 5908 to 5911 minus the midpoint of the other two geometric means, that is -0.11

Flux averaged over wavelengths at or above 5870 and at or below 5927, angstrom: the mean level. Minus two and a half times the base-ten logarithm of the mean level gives -0.73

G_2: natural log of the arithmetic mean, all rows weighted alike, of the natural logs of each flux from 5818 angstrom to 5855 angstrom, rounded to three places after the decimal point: -0.317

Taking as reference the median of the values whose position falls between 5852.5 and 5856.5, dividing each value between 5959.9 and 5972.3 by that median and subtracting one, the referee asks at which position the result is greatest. 5964.73 angstrom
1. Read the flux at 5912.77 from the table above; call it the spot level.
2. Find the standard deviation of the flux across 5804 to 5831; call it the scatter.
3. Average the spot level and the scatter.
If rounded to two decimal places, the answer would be 1.19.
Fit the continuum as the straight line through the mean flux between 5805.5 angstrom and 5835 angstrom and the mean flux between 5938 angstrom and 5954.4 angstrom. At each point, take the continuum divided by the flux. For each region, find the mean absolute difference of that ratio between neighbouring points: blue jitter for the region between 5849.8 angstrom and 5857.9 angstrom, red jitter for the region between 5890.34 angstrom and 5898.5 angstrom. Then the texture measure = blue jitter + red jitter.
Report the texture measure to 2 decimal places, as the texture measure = 0.30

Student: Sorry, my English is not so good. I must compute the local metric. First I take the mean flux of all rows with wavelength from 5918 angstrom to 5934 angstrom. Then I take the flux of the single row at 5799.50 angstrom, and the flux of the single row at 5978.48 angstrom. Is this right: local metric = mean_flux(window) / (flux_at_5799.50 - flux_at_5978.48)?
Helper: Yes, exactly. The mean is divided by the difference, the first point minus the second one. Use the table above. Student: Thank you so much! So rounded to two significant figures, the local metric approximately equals 12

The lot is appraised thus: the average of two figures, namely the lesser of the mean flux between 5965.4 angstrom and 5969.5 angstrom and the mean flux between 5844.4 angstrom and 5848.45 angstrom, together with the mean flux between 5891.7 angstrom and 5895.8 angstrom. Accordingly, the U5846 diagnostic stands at 1.85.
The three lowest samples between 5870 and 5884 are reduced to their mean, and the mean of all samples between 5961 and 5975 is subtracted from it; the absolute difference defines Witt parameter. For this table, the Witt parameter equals 0.20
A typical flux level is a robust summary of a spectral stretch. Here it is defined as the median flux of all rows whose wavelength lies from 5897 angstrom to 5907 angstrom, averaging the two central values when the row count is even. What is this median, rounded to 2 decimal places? 1.92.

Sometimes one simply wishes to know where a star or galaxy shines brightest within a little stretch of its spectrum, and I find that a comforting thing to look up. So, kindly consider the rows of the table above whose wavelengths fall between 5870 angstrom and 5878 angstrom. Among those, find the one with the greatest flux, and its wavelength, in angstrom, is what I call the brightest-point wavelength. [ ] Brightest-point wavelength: 5874.77 angstrom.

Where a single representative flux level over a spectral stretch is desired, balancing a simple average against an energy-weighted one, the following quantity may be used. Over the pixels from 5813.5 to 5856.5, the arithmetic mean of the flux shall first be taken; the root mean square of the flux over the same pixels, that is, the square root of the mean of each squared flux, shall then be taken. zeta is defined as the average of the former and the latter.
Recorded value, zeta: 2.11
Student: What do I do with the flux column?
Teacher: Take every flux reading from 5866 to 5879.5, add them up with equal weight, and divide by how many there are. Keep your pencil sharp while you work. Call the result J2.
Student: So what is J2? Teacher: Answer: 2.130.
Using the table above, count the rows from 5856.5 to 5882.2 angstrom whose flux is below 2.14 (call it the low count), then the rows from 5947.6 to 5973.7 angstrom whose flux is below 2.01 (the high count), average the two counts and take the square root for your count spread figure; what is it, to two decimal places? 3.16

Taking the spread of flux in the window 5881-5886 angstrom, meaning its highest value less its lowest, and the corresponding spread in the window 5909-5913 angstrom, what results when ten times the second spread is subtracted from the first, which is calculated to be -1.7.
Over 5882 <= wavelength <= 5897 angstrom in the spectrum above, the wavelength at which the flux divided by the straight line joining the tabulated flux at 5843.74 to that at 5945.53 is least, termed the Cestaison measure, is 5891.02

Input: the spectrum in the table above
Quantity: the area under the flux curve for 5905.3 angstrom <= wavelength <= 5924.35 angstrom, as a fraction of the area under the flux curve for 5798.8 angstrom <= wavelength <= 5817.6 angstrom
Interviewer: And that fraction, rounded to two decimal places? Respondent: 0.96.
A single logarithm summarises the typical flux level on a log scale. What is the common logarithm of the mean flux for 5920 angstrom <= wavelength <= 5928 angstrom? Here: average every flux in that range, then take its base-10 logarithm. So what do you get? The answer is 0.335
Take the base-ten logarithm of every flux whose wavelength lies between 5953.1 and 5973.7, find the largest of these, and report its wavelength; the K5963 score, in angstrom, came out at 5964.73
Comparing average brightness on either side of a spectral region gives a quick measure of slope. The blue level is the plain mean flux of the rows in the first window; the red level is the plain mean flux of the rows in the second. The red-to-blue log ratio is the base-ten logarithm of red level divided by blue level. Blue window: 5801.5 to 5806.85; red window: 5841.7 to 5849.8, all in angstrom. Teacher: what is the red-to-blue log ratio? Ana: 0.015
